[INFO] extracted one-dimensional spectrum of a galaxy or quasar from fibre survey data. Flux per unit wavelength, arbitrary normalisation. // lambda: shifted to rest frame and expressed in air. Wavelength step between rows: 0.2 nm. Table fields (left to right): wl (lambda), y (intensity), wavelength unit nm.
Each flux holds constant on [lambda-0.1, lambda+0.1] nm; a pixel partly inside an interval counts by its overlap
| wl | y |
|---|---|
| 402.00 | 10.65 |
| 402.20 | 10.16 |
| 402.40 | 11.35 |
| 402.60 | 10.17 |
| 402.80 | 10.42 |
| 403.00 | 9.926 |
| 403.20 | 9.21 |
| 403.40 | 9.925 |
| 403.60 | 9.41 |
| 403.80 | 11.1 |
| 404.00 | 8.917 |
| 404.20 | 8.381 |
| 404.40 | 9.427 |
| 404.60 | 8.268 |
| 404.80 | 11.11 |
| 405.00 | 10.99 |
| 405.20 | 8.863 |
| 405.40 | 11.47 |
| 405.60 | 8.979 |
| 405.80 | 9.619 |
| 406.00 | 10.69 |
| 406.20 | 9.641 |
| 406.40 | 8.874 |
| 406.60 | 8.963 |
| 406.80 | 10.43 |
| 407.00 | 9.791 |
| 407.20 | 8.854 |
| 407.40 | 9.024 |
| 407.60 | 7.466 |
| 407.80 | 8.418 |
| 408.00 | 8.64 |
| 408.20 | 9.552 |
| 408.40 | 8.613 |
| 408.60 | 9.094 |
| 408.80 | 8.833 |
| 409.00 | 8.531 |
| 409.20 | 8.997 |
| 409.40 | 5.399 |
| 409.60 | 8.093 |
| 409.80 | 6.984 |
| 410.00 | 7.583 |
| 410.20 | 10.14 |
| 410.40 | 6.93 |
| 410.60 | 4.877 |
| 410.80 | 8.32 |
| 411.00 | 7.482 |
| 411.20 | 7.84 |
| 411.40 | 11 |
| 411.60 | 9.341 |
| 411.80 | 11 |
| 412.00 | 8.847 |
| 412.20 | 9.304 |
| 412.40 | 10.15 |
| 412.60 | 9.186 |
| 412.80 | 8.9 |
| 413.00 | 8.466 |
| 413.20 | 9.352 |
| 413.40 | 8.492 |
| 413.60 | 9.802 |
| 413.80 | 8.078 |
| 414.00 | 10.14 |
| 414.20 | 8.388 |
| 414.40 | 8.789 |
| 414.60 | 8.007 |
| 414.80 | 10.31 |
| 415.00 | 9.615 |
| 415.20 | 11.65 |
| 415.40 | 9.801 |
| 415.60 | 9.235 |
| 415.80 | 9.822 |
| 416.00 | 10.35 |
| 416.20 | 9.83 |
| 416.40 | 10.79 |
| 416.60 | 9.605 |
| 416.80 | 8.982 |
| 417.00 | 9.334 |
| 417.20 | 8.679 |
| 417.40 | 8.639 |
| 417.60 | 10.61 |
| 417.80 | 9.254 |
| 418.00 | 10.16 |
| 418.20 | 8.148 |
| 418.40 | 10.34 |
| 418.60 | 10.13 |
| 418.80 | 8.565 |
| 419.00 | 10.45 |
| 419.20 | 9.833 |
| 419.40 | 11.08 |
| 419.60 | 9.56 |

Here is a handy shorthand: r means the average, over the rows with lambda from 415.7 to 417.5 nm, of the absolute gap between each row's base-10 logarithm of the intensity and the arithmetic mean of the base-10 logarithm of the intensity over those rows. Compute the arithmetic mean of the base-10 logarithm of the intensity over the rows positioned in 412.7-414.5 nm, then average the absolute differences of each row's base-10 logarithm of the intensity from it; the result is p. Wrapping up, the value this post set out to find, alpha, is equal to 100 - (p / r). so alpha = 99.0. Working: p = 0.026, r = 0.026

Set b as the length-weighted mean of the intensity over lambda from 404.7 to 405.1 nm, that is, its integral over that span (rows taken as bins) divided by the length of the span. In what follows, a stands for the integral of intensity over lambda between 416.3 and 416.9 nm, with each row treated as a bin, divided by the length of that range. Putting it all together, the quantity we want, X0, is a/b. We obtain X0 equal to 0.89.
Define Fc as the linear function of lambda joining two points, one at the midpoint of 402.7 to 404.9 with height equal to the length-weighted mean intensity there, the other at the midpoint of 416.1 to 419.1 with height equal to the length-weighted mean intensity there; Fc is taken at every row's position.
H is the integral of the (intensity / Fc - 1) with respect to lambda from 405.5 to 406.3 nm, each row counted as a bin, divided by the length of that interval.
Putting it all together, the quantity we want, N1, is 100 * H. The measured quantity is 1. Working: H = 0.01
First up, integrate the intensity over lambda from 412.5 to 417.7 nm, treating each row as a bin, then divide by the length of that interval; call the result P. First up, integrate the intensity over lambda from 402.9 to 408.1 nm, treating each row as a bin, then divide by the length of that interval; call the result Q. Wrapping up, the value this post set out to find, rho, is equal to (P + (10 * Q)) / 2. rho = 52.1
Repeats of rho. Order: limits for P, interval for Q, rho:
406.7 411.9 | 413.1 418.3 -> 51.5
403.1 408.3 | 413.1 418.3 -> 52.0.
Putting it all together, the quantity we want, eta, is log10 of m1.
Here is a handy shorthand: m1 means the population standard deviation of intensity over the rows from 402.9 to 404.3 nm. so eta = -0.09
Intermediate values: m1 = 0.81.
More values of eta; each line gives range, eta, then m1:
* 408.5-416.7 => 0.14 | 1.38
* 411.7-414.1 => -0.09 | 0.81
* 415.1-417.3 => -0.09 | 0.81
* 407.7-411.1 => 0.13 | 1.34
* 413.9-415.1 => -0.06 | 0.87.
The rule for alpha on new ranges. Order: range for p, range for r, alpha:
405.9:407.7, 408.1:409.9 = 99.4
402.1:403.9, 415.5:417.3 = 99.1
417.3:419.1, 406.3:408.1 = 98.5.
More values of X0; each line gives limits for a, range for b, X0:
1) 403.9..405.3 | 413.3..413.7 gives 1.03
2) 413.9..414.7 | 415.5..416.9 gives 0.90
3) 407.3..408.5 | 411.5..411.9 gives 0.85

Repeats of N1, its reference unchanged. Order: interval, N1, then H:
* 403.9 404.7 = -9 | -0.09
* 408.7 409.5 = -17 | -0.17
